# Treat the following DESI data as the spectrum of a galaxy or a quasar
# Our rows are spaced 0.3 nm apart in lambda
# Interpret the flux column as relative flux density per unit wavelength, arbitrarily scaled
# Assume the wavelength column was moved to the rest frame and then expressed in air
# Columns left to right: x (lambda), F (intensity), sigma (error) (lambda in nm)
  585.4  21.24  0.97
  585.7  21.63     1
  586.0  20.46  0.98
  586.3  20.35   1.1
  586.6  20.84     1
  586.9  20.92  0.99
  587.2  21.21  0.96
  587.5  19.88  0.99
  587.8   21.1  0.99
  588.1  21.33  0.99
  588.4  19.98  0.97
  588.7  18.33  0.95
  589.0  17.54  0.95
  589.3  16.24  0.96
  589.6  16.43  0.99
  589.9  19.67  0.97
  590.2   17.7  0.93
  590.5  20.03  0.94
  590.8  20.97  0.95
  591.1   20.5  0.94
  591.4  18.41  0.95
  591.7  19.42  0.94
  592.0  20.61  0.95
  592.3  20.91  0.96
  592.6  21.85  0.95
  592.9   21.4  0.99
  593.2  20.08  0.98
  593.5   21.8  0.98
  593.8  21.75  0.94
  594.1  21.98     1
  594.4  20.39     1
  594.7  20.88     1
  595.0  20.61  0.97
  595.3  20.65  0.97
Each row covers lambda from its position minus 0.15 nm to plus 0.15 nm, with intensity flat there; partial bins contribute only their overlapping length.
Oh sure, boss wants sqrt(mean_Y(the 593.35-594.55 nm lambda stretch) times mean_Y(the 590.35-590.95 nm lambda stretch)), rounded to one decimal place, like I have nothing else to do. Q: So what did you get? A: 21.0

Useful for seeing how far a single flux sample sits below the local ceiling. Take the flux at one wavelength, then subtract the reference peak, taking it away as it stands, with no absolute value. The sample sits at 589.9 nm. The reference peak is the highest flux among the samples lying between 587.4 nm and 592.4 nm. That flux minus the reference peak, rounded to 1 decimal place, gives -1.7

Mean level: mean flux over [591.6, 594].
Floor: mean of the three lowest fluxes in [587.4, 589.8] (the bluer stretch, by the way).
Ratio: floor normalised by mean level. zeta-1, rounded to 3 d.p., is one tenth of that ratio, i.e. 0.080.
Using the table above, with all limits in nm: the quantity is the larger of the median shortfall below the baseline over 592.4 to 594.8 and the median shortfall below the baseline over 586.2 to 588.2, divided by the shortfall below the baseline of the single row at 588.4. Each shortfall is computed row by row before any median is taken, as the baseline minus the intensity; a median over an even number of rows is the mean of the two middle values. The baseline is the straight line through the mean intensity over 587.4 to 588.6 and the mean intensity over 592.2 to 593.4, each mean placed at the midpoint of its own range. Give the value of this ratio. -0.7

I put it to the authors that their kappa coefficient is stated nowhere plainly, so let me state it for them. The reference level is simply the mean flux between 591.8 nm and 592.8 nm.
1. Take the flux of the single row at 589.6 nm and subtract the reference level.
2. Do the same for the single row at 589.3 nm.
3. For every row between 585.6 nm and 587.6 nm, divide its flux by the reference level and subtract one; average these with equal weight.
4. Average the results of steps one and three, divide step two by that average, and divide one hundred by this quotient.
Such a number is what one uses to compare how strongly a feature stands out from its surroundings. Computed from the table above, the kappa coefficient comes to 48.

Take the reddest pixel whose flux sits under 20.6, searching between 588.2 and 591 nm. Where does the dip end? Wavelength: 590.5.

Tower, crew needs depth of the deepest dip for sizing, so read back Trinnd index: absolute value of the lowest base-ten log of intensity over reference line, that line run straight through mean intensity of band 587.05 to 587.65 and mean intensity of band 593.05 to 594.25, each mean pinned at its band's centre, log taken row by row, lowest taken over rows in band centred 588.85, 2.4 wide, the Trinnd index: 0.11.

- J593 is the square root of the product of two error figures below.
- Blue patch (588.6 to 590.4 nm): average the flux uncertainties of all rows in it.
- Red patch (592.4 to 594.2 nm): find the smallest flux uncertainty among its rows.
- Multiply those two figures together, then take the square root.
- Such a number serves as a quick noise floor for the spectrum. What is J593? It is 0.949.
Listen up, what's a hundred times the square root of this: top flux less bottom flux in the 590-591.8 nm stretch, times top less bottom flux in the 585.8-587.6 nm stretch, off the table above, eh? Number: 209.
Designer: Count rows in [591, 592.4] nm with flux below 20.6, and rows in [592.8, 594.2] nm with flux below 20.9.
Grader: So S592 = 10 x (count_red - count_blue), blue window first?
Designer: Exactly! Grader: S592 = -20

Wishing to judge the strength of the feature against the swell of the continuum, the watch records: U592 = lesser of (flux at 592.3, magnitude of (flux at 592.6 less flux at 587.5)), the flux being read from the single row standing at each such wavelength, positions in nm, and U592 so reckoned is 2.0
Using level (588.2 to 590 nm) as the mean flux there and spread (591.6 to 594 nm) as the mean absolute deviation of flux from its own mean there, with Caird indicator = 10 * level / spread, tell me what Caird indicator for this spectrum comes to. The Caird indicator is 250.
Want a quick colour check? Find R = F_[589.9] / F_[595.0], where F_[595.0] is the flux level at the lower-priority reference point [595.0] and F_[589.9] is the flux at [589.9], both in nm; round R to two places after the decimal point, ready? 0.95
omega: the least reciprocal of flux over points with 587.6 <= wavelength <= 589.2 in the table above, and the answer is 0.0469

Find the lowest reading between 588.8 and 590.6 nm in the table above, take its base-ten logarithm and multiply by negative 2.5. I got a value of -3.03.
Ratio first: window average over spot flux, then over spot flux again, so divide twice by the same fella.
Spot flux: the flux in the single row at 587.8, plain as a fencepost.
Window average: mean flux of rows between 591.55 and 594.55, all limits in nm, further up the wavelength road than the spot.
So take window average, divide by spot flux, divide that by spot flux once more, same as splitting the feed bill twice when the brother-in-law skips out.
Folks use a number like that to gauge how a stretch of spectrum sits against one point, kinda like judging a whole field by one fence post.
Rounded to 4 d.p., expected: 0.0472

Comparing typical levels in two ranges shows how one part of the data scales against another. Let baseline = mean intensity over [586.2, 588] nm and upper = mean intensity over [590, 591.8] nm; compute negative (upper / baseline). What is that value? -0.94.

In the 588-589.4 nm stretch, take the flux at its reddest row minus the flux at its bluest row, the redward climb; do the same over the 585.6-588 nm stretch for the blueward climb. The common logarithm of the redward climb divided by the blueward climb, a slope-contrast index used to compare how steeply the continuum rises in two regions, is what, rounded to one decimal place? 1.0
